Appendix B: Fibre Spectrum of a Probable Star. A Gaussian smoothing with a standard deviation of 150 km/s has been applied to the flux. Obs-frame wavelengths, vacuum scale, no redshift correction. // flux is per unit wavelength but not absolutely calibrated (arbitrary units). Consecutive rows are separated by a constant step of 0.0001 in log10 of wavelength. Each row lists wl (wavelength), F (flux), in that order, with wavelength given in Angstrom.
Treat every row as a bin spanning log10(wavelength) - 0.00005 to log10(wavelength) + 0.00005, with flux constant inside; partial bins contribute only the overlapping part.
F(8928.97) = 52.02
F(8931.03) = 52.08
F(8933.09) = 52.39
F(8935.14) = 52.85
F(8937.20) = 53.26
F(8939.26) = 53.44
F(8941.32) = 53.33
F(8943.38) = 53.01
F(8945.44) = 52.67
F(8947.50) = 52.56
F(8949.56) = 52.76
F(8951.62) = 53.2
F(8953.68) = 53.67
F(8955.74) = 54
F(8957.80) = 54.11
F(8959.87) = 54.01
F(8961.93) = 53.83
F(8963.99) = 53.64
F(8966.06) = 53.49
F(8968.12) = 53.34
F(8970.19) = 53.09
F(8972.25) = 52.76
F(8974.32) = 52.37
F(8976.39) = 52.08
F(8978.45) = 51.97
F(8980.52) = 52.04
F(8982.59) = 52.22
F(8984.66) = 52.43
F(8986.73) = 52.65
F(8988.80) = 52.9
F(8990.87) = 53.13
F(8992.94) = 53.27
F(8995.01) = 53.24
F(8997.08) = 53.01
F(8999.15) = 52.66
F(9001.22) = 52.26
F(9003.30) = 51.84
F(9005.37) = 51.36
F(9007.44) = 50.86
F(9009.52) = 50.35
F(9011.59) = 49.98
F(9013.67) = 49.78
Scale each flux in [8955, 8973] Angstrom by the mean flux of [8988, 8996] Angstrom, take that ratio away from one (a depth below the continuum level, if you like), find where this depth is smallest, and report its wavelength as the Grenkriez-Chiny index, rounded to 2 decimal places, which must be 8957.80 Angstrom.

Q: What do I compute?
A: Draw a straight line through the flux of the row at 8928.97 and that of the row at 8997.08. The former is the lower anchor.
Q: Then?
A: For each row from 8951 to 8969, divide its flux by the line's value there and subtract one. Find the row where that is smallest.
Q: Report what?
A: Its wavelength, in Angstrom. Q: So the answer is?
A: 8968.12 Angstrom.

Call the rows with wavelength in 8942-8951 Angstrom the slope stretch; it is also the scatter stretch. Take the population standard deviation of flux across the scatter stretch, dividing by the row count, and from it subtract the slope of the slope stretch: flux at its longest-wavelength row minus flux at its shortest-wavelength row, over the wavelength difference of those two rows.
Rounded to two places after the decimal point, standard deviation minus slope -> 0.21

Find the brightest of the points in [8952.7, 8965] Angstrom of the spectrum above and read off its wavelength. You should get 8957.80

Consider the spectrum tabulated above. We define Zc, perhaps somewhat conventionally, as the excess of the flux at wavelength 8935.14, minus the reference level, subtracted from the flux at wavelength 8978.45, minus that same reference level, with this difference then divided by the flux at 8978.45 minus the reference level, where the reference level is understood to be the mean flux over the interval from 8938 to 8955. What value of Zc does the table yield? 0.8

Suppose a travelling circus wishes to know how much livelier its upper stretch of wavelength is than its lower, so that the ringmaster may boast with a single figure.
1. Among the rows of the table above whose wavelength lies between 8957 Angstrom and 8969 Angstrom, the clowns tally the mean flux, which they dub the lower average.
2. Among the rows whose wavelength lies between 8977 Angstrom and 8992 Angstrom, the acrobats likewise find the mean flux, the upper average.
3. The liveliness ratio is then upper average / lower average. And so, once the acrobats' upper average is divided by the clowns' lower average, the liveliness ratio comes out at 0.98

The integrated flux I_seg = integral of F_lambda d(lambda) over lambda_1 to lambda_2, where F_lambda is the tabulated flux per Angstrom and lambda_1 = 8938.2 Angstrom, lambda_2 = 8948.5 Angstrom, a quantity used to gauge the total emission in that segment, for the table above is 546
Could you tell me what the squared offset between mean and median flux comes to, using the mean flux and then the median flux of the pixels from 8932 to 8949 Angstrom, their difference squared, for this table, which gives 0.0001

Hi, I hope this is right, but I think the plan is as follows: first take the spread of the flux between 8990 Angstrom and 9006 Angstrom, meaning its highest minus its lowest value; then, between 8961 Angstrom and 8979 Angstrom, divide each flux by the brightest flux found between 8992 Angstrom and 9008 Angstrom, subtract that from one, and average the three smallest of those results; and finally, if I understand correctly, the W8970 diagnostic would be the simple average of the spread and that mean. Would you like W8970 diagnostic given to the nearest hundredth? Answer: 0.95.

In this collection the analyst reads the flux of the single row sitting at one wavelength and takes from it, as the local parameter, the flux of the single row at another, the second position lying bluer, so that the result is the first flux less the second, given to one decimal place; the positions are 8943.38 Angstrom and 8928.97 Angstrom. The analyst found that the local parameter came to 1.0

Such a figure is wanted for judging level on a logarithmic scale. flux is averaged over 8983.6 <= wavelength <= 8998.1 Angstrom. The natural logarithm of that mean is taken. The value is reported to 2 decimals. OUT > 3.97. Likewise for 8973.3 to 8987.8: 3.96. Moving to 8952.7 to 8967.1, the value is 3.99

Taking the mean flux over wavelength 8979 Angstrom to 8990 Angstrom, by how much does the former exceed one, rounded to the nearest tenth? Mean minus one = 51.4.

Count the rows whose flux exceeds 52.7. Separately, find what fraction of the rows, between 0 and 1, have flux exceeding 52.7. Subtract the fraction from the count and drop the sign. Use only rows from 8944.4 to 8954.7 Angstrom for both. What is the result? 2.4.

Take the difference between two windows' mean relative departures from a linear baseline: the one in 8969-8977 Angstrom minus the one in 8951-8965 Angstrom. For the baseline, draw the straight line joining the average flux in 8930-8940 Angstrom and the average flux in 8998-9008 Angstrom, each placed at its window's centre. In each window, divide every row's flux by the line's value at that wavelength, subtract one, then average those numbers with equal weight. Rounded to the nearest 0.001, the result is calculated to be -0.019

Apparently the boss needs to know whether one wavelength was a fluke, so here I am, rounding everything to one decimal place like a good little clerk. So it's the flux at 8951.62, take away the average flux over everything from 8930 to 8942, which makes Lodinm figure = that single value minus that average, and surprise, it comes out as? 0.3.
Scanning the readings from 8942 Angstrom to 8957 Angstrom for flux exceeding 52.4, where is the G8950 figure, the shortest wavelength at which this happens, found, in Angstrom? 8943.38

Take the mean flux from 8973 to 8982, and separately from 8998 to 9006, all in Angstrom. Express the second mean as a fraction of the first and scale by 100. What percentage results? 100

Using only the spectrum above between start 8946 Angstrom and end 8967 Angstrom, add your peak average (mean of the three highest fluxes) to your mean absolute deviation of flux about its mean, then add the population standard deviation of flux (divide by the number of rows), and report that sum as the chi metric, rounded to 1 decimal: 55.0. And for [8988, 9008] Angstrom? 54.7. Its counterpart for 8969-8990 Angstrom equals 53.6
